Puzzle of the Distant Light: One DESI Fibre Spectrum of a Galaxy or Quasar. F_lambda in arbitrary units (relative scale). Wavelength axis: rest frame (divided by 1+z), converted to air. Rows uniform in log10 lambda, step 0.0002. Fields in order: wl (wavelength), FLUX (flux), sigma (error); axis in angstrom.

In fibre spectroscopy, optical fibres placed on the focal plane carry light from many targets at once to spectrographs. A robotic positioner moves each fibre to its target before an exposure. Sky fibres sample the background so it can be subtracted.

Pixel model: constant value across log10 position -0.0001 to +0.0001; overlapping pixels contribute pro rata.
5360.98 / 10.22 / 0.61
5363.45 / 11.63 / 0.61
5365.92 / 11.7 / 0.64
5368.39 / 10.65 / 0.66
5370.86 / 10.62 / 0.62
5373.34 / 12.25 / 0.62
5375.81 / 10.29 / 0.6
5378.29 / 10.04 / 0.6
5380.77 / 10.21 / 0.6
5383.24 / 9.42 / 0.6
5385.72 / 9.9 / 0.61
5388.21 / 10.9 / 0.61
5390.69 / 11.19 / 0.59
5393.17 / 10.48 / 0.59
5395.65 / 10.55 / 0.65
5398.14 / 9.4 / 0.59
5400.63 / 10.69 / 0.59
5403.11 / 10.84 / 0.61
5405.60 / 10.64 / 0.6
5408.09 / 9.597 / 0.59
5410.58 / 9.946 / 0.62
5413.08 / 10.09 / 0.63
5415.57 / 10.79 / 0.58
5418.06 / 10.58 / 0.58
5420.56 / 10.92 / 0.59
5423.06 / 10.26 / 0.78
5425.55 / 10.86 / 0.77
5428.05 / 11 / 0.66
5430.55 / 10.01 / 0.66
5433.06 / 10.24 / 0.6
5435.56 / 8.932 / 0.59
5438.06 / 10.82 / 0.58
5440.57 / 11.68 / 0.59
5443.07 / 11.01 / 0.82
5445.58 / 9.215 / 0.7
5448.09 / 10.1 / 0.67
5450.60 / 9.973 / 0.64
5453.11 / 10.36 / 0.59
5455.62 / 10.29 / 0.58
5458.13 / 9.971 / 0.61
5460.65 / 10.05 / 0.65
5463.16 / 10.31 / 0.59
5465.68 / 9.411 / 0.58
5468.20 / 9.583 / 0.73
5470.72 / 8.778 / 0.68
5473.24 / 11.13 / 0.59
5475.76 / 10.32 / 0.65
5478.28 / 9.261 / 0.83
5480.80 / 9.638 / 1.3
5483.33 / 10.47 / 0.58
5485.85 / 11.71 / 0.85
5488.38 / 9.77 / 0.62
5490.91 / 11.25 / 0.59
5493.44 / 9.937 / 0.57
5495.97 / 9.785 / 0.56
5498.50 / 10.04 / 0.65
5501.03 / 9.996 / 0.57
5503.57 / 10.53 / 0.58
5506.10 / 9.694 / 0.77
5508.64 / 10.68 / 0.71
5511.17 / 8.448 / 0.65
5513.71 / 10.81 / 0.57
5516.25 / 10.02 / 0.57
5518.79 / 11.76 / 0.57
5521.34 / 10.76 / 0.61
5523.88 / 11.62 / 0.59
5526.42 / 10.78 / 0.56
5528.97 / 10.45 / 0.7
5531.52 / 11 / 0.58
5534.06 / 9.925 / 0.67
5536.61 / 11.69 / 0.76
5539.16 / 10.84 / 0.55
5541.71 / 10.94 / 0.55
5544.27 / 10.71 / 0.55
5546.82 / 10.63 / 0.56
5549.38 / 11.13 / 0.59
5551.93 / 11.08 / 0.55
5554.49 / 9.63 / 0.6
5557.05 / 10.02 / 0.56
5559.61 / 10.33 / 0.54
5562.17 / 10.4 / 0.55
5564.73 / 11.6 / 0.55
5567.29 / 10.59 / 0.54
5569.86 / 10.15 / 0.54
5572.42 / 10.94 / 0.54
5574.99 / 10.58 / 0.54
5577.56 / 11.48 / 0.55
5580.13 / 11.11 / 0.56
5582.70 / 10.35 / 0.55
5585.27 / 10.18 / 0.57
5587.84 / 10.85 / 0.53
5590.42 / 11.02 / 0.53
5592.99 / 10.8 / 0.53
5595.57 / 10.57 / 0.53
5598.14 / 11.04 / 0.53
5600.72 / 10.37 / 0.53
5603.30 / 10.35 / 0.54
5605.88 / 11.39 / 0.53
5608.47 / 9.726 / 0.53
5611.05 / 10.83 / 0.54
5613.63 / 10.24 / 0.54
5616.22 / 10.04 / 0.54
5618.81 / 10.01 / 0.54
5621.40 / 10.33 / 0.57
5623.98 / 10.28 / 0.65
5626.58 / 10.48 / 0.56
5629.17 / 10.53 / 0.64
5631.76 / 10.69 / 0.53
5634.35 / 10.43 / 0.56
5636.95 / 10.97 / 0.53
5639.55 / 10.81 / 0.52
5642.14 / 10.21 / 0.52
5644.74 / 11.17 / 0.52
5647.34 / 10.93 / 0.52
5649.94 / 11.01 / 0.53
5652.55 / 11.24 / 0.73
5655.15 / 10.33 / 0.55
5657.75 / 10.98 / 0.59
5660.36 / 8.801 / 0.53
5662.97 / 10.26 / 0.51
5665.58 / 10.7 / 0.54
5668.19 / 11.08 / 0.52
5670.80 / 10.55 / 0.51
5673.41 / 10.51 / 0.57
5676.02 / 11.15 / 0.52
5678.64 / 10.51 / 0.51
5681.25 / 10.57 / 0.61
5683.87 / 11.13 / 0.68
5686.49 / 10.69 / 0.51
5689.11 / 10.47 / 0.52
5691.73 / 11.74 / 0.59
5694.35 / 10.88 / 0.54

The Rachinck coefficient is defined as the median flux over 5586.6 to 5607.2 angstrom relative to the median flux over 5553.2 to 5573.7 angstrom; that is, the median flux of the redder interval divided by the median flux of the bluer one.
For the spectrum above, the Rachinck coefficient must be 1.04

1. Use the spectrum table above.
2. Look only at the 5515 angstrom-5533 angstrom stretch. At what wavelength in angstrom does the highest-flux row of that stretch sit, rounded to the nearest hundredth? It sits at 5518.79 angstrom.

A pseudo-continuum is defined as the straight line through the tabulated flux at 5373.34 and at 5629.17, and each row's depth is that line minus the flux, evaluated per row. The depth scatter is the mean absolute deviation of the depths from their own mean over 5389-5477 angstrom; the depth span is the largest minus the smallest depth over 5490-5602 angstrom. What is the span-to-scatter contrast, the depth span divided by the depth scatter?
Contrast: 7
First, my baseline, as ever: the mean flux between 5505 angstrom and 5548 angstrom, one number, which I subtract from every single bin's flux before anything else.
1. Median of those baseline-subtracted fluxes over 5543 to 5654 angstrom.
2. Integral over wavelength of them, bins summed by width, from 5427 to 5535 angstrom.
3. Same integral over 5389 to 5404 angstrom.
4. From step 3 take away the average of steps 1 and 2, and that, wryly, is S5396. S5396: 18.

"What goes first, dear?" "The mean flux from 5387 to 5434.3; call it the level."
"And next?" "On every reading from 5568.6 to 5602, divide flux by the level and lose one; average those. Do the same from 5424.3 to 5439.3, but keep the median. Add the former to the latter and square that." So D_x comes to 0.0009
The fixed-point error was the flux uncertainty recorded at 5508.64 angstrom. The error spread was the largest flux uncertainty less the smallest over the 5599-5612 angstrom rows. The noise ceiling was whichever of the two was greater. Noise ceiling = 0.710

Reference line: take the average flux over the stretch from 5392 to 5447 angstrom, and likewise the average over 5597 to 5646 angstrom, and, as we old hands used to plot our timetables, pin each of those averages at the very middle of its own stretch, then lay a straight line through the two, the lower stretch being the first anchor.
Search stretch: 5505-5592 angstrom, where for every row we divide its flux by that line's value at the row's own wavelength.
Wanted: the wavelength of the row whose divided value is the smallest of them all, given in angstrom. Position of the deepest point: 5511.17 angstrom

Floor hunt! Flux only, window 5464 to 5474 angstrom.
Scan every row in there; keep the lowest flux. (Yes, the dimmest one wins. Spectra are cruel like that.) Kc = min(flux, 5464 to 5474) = 8.778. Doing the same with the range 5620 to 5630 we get 10.28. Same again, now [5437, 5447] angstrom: 9.215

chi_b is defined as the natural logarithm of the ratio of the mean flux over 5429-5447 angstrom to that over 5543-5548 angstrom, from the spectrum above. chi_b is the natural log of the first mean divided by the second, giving -0.038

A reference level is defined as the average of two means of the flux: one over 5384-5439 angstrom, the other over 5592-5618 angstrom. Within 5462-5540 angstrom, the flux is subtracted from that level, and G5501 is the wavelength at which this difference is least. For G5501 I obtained 5518.79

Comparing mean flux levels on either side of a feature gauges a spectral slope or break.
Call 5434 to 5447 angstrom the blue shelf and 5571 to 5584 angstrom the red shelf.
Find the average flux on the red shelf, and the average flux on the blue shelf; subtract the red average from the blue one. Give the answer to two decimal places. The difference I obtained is -0.56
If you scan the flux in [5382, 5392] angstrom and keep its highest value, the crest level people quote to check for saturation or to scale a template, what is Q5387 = 11.19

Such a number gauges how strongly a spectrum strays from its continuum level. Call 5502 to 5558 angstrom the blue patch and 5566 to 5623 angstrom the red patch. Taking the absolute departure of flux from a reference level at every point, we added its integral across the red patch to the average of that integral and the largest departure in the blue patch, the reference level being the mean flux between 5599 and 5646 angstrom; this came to 33.8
